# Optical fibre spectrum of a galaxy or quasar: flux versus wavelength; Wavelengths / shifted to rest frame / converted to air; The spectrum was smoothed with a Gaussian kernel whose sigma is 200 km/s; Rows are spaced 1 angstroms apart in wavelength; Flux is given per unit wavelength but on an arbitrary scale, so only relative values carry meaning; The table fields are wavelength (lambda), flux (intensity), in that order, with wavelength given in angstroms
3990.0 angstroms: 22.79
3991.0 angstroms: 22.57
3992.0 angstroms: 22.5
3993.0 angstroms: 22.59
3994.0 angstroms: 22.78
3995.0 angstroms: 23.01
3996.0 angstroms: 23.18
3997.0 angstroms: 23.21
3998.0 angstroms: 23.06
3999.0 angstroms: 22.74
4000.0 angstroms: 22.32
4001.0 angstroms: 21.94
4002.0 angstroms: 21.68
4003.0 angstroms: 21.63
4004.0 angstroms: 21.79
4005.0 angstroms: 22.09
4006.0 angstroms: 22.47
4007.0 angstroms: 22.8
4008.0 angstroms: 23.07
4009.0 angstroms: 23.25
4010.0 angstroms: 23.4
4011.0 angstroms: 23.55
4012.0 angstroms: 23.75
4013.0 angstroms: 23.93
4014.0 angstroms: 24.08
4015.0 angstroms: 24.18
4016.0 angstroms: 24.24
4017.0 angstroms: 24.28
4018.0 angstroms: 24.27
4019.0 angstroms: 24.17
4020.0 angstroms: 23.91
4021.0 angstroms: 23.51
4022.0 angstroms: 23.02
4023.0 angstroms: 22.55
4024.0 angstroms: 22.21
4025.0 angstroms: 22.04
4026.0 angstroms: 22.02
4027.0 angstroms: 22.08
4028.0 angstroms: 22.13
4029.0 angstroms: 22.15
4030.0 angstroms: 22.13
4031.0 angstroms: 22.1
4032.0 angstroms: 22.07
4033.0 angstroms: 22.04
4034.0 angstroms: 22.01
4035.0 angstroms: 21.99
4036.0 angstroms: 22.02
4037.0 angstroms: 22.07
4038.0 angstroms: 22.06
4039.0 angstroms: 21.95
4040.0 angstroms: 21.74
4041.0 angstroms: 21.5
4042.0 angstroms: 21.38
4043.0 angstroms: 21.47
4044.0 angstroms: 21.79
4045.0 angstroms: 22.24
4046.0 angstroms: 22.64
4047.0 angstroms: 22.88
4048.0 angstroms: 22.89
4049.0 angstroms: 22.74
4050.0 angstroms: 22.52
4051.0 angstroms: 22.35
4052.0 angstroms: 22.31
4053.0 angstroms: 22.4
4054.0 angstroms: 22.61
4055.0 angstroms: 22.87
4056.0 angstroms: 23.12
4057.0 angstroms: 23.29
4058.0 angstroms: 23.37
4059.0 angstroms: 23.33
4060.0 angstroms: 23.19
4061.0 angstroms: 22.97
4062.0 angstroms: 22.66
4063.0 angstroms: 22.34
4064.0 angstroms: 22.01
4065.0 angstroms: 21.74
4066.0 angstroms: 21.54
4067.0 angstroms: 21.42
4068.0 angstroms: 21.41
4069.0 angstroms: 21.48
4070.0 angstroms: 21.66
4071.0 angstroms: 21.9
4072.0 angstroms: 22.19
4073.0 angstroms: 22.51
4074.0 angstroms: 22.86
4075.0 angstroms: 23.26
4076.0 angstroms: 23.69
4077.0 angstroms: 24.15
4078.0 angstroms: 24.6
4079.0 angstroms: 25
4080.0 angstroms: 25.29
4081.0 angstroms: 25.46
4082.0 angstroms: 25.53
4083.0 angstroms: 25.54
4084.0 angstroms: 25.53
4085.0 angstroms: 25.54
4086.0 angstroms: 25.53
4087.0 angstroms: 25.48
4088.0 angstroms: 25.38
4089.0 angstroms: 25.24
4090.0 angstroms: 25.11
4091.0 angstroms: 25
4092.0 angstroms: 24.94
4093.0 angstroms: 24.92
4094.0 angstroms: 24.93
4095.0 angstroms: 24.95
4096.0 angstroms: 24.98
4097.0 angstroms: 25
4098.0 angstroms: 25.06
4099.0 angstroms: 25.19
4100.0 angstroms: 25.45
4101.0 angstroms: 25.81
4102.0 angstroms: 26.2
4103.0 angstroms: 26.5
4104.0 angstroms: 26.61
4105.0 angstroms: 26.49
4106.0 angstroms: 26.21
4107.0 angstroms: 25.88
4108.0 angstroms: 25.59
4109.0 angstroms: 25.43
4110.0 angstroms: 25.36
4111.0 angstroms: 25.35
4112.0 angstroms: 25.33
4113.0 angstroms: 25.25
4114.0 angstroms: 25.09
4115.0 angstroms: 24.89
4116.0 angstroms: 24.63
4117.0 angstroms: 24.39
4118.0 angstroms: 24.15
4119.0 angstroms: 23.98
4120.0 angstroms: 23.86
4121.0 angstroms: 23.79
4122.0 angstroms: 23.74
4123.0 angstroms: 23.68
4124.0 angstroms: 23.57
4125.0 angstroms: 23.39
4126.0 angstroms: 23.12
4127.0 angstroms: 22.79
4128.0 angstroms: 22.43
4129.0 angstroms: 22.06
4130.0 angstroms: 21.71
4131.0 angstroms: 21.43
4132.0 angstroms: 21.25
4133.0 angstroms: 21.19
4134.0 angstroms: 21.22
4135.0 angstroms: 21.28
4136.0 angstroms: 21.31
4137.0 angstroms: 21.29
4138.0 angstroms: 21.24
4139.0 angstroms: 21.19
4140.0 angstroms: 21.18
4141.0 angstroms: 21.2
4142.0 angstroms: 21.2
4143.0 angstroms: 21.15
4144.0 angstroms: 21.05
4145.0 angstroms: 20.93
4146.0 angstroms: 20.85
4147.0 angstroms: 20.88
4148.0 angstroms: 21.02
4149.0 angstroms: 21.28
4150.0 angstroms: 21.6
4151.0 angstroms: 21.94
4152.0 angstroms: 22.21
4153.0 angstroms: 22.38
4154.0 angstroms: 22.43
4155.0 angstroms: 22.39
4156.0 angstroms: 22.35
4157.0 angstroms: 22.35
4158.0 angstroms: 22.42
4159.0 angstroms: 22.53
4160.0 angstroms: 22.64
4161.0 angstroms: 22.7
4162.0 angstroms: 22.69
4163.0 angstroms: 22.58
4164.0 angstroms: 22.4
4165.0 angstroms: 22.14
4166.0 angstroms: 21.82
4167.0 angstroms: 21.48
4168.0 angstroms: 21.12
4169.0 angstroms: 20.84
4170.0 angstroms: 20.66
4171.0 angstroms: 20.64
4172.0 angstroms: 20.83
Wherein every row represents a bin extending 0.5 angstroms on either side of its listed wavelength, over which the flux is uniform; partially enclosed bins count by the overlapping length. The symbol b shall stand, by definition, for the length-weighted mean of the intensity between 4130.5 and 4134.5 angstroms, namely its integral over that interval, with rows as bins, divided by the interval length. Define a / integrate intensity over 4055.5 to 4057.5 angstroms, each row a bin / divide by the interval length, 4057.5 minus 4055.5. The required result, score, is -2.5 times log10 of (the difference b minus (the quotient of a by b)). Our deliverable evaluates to -3.26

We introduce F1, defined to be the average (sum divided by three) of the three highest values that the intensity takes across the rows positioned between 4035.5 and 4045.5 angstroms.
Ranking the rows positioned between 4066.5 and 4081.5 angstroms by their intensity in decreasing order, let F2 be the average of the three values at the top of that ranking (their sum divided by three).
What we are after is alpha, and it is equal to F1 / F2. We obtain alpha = 0.88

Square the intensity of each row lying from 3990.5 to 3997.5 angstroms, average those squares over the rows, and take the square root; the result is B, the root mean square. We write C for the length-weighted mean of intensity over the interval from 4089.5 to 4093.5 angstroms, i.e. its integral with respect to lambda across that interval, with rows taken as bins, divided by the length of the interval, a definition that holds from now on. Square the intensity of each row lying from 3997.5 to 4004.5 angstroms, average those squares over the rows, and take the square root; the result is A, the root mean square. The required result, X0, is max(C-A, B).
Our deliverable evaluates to 22.8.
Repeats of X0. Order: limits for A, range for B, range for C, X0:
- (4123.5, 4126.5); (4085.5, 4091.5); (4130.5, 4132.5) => 25.3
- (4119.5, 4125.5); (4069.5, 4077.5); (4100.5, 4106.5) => 22.8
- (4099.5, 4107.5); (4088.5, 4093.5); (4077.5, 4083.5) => 25.0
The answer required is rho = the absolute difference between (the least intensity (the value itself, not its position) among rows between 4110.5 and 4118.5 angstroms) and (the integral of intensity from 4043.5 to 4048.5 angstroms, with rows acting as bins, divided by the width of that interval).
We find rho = 1.7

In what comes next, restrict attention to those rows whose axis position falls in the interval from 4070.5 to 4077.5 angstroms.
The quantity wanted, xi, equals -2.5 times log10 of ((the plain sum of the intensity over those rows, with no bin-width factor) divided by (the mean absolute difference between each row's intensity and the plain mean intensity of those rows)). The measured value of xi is -6.0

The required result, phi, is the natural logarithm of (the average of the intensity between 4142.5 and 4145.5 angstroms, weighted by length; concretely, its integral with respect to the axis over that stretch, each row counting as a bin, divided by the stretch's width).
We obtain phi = 3.05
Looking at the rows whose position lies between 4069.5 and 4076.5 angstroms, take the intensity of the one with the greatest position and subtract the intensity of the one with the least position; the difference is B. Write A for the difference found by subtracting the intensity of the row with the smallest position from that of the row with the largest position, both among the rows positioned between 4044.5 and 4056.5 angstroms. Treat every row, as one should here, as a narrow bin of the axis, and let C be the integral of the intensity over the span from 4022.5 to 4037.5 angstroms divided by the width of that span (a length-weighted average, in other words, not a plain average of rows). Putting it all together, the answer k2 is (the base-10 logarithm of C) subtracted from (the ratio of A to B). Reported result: -1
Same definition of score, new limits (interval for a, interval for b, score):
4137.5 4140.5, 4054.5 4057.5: -3.36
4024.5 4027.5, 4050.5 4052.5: -3.32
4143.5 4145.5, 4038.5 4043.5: -3.29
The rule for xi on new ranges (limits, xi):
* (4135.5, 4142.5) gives -8.9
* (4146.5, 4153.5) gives -6.2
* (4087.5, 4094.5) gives -7.7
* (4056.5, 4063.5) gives -6.8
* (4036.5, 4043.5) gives -7.0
